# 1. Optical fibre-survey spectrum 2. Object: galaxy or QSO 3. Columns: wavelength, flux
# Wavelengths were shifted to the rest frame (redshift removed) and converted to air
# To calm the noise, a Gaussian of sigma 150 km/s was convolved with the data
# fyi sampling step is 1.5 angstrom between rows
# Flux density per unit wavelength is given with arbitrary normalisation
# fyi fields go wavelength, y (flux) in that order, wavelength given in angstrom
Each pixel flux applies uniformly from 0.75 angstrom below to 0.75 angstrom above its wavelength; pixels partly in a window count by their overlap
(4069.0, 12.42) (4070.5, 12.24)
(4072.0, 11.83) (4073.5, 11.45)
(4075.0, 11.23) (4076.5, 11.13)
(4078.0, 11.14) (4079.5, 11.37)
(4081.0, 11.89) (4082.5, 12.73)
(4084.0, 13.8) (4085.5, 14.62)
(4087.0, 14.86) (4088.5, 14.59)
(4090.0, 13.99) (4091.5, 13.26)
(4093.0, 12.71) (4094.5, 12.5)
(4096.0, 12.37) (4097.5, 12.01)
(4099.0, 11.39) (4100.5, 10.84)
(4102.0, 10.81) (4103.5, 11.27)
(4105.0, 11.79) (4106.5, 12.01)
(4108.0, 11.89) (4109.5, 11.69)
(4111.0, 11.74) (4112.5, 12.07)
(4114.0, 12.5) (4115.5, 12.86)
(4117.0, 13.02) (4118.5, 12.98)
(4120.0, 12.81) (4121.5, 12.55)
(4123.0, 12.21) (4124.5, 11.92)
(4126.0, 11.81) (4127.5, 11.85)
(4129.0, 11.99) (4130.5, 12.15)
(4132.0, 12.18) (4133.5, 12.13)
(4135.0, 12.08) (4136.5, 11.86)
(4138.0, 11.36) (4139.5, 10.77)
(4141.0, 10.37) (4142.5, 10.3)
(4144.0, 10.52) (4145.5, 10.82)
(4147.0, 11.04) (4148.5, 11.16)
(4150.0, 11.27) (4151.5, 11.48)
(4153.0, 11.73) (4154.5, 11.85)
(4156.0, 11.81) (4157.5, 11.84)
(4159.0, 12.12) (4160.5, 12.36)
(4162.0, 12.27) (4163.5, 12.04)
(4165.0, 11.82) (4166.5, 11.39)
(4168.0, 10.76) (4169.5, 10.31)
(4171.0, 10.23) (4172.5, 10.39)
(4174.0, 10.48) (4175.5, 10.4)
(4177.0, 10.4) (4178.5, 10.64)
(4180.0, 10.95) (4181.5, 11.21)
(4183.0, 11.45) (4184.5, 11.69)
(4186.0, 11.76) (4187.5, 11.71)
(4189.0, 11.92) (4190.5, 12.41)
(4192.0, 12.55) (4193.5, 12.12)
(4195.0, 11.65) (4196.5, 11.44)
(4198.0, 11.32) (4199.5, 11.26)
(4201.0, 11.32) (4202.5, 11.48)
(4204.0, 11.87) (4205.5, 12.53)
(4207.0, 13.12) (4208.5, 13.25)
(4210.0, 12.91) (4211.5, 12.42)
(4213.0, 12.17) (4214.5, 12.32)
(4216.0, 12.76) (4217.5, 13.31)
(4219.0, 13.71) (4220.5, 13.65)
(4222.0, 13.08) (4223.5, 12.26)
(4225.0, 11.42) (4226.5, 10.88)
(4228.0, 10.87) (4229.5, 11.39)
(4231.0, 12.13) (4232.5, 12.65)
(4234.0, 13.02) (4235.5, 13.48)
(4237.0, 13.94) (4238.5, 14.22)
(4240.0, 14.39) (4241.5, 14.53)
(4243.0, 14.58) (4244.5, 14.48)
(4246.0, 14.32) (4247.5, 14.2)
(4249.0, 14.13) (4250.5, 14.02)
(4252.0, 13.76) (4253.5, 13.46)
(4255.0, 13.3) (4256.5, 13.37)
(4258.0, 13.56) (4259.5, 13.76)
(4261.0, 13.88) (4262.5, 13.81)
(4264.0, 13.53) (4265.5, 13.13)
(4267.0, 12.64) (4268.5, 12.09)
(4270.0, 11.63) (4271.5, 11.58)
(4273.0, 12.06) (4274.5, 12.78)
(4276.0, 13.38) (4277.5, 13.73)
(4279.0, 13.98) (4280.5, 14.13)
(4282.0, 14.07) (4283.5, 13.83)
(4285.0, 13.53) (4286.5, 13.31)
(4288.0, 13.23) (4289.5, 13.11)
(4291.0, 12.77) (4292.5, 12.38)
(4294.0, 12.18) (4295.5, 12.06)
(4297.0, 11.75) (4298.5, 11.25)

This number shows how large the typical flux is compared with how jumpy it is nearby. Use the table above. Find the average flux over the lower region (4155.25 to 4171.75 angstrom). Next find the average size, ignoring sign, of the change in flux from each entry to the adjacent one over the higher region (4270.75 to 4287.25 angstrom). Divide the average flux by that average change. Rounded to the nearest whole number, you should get 34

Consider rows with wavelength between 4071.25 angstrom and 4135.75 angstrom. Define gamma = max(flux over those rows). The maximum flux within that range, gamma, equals 14.86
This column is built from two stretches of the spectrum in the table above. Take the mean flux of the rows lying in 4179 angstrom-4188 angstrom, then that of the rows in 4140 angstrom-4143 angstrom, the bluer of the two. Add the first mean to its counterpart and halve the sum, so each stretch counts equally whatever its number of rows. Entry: 10.9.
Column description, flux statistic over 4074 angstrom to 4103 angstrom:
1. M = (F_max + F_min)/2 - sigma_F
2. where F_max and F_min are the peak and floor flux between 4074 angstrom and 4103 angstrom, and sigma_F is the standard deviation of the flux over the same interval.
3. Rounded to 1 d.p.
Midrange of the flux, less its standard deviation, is 11.5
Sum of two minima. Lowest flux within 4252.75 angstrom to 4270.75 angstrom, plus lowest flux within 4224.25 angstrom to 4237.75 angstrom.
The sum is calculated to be 22.5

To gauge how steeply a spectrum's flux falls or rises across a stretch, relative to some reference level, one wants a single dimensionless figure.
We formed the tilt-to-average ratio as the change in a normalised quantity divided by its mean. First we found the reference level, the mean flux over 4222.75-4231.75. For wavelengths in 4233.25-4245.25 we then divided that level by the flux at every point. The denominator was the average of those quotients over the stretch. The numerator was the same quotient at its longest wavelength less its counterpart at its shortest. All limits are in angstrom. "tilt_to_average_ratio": -0.11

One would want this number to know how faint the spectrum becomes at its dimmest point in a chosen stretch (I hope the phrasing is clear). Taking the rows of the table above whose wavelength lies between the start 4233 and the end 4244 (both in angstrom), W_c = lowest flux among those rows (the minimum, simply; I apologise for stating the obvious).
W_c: 13.02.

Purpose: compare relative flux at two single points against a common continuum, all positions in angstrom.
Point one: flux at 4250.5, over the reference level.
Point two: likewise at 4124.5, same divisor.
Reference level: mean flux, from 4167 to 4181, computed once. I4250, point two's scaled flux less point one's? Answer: -0.20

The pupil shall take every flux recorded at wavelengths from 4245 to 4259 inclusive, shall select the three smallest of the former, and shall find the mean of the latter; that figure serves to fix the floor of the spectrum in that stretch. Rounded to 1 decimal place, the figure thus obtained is 13.4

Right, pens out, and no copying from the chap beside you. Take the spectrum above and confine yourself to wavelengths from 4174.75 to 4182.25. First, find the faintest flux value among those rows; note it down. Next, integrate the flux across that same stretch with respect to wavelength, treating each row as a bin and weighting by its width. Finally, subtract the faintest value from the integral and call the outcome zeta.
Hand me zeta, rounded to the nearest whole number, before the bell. 70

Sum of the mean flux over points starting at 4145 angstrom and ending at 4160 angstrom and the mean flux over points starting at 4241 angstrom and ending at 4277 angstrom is 24.9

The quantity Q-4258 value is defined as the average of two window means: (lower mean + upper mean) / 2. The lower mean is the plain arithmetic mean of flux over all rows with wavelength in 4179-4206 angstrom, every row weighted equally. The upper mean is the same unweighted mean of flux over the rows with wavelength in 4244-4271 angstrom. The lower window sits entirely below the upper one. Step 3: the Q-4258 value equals 12.6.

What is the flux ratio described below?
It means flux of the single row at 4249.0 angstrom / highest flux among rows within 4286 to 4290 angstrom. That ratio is 1.06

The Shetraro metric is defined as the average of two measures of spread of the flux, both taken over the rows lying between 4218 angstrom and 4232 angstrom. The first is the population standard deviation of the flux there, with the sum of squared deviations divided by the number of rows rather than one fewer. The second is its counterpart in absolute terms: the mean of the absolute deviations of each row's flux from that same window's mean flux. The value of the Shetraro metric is 1.0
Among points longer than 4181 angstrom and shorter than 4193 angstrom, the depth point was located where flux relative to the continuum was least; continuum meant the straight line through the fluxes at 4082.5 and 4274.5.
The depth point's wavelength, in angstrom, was 4181.5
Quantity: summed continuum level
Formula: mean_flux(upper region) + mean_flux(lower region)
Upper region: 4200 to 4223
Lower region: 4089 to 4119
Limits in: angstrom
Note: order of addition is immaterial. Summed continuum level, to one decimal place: 24.8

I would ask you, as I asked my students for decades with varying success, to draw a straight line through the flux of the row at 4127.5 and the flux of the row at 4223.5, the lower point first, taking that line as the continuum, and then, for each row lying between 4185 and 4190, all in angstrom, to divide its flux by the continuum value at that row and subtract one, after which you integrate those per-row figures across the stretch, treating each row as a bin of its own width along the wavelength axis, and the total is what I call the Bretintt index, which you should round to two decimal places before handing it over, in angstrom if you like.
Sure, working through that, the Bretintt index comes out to -0.12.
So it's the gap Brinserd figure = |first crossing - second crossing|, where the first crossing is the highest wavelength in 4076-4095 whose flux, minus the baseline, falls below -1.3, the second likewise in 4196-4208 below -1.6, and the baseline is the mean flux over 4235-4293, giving 123.0 angstrom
